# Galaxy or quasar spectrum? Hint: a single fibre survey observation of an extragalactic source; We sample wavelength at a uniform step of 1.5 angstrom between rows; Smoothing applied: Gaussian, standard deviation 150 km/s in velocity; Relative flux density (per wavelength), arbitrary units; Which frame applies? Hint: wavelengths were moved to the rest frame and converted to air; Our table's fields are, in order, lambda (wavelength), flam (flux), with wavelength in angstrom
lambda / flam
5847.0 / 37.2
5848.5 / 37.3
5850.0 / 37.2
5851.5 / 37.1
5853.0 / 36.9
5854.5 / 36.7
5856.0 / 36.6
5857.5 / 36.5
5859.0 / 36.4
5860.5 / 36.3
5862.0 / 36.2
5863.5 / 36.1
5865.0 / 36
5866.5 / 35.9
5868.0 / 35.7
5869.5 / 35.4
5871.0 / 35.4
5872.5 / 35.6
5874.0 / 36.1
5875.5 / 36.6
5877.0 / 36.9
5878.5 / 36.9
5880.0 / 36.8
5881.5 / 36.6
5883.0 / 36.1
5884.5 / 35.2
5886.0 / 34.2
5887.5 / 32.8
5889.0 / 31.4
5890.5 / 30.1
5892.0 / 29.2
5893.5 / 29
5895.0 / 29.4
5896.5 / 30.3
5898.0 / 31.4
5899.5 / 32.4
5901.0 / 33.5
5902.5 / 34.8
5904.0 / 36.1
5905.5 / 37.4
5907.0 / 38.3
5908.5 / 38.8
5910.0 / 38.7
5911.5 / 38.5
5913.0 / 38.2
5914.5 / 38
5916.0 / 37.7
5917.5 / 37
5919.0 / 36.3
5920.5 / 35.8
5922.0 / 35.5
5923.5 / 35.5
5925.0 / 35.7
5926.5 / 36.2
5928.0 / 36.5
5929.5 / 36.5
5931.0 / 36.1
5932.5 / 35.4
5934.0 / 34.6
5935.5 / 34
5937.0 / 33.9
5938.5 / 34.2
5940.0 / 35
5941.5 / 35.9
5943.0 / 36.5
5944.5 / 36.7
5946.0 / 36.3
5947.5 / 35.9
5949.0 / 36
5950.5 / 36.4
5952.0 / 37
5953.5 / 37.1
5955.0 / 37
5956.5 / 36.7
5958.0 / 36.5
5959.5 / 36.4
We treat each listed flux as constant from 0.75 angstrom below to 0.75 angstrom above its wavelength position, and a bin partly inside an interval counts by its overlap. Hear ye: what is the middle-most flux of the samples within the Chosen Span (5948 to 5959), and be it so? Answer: 36.7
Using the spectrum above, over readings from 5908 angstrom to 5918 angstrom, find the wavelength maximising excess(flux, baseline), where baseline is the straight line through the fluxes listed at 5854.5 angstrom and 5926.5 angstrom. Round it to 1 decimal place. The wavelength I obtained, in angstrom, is 5908.5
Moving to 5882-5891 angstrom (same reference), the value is 5883.0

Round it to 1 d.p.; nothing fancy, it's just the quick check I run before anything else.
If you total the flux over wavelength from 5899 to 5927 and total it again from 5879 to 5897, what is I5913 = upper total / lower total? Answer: 1.8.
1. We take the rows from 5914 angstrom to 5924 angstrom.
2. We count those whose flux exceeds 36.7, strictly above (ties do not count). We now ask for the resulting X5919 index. 3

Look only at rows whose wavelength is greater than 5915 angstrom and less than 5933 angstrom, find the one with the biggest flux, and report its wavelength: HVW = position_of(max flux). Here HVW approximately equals 5916.0 angstrom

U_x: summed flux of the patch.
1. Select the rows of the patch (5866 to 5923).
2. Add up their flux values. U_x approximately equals 1334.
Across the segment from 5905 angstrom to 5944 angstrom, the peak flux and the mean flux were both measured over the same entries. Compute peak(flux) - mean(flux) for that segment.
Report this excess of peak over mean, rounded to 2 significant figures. 2.4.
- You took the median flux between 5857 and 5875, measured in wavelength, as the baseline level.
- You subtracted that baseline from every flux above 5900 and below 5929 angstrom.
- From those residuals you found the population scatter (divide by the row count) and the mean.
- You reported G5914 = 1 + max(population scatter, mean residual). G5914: 2.4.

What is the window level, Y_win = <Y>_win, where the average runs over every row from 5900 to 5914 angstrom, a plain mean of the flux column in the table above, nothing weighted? 37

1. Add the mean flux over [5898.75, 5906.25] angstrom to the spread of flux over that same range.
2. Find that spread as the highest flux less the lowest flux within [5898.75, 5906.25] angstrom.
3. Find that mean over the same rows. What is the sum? 39.8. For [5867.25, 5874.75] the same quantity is 36.3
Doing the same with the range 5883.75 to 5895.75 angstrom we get 37.6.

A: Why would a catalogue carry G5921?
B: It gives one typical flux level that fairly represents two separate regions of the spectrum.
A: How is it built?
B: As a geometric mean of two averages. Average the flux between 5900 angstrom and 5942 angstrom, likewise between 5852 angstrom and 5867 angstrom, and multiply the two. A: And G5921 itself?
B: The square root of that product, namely 36.3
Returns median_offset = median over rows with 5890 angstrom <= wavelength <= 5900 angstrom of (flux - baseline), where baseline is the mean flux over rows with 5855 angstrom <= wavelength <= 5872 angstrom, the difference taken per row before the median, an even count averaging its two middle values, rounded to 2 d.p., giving -5.95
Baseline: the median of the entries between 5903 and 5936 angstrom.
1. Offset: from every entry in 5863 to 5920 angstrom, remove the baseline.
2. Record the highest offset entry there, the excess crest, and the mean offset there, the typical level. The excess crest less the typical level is 3.7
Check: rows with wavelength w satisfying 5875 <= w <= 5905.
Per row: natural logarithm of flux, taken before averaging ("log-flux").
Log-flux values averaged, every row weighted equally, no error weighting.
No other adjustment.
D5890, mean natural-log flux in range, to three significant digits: 3.51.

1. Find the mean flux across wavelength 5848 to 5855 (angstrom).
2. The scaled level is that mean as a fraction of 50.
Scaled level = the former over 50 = 0.74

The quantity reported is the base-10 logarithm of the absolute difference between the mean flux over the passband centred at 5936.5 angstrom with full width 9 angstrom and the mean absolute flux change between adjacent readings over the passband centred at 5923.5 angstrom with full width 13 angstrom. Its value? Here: 1.53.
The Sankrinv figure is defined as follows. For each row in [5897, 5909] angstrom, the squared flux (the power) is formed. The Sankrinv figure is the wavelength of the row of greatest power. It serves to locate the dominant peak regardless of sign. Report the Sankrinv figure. 5908.5 angstrom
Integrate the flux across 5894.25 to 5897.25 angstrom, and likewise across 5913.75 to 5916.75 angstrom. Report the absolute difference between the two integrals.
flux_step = 24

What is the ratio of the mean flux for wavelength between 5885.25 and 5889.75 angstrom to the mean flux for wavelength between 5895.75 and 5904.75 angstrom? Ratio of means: 0.99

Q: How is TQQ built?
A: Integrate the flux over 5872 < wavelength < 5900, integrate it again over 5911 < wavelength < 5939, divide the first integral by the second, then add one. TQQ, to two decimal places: 1.93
